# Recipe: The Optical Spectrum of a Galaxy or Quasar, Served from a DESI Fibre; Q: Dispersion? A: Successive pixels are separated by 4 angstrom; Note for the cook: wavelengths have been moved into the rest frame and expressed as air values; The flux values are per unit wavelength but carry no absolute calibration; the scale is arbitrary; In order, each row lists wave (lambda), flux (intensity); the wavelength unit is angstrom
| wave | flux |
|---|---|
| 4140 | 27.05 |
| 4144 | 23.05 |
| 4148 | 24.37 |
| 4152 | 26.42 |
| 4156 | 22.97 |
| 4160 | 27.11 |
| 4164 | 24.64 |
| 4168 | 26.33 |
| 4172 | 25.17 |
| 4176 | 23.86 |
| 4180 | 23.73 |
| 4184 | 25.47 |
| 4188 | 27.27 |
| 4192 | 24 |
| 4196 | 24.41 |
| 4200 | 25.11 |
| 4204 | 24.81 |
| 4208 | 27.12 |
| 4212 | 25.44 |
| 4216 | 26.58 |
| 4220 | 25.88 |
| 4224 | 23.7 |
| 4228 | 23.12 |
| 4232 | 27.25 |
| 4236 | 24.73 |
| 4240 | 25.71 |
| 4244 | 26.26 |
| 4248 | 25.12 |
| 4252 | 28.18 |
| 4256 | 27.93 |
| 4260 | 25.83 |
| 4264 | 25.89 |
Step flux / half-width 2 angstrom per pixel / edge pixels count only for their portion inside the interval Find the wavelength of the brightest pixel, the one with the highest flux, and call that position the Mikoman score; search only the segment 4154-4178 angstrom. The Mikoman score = 4160 angstrom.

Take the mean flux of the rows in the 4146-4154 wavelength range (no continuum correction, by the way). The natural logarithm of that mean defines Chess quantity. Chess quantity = 3.23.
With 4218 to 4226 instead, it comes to 3.21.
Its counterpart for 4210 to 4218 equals 3.26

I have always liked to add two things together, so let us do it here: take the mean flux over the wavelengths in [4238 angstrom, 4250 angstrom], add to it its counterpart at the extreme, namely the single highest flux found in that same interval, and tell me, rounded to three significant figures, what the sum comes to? 52.0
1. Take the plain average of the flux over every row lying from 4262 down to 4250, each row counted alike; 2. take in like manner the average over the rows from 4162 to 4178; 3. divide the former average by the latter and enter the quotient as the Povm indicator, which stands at 1.09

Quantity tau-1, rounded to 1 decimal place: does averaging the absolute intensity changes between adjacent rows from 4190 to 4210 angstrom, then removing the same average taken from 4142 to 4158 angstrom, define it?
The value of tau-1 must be -1.3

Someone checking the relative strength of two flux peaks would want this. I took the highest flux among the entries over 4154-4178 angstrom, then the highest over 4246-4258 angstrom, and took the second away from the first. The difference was -1.1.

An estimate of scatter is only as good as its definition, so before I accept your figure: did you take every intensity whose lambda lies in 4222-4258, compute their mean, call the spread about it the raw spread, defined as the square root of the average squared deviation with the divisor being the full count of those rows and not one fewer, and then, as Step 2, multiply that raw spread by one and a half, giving 2.5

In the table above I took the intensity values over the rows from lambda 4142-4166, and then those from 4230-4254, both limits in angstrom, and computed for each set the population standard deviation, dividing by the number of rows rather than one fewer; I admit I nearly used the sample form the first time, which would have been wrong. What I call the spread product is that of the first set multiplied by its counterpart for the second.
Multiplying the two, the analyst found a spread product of 1.9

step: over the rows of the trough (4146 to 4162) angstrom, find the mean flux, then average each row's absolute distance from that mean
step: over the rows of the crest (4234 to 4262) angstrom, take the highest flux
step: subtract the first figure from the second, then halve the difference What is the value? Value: 13.3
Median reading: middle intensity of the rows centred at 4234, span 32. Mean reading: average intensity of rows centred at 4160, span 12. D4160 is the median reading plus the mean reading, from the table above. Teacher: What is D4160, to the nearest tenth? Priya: 50.3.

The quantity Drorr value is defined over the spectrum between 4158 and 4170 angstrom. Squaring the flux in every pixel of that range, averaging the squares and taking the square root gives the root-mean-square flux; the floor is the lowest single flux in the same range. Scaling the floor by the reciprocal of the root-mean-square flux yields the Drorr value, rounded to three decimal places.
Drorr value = 0.946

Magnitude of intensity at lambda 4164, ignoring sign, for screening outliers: 24.6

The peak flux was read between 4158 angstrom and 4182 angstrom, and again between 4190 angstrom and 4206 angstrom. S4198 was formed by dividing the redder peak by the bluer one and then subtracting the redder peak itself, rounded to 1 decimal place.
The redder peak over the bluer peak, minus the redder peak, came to -24.2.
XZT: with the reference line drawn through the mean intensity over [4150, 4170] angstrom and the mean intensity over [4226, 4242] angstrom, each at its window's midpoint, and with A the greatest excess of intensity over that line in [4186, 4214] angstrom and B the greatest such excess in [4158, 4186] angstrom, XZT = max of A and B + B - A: 1.62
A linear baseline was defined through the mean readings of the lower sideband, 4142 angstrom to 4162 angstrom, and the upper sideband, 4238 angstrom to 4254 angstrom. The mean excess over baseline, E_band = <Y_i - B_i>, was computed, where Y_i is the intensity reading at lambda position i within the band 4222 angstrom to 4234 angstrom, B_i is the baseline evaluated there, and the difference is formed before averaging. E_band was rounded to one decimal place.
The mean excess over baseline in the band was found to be -1.3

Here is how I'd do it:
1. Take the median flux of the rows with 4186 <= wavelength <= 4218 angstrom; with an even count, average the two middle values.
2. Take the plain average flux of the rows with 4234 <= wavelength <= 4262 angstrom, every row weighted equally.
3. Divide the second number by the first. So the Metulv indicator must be 1.039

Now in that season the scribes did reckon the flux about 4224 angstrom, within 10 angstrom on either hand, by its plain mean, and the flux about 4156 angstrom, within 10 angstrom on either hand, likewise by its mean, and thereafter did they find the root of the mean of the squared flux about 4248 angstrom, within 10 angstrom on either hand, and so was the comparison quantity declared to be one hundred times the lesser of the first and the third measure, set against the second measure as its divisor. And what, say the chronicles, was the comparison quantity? 101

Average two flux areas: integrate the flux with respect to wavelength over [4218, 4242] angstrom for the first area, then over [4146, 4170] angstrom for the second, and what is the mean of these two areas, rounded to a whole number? 604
